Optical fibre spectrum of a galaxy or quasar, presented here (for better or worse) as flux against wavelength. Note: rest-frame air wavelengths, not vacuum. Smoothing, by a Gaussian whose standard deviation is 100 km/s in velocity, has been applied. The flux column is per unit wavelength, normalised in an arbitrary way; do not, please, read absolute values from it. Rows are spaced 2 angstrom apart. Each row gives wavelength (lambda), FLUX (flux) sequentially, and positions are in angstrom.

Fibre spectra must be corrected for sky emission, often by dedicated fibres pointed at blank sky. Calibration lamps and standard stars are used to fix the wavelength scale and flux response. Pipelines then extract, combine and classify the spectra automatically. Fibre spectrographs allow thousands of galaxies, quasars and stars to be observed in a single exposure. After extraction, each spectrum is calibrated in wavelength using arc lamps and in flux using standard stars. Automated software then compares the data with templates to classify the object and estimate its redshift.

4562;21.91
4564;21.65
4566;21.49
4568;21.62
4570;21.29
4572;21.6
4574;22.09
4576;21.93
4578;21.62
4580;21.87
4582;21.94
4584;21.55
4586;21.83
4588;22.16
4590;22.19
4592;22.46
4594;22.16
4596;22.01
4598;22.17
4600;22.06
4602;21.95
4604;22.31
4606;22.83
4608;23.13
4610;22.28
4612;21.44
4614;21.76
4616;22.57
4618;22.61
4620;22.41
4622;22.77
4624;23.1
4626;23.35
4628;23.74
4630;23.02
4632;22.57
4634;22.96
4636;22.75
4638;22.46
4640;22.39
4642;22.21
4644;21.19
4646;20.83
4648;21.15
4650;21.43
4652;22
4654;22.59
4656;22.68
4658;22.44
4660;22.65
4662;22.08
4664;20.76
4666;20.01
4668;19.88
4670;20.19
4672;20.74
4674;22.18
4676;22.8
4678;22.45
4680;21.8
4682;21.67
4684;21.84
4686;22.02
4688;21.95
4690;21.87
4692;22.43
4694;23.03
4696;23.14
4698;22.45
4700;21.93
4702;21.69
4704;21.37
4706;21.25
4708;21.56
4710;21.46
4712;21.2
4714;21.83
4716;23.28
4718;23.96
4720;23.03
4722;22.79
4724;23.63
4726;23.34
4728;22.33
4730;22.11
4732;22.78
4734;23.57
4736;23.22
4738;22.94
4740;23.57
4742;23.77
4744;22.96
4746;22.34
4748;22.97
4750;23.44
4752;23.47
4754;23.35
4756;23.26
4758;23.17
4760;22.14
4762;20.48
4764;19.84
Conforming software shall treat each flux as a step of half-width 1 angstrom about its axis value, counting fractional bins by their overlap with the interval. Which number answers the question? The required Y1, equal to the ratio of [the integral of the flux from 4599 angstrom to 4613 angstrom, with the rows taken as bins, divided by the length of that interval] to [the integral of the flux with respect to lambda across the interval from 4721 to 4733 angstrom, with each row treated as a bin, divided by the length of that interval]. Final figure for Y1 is 0.98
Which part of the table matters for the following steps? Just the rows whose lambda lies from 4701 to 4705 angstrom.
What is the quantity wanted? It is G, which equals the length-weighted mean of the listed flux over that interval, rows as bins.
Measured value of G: 21.5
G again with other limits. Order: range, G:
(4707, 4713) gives 21.4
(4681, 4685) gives 21.8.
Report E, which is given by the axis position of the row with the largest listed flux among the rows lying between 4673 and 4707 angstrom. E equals 4696 angstrom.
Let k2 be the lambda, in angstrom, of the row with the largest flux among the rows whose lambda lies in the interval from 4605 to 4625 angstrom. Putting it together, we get 4608 angstrom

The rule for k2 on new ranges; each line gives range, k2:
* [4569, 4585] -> 4574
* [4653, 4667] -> 4656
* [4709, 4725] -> 4718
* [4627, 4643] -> 4628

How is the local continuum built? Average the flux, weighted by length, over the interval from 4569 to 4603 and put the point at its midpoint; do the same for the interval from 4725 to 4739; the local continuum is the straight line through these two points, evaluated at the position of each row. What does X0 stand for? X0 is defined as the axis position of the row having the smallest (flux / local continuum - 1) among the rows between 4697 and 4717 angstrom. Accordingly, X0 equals 4712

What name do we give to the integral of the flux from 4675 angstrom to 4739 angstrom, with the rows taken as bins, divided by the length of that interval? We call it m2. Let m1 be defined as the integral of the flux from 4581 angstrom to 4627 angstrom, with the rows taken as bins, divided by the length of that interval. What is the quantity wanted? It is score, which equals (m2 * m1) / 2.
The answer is 250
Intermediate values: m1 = 22.3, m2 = 22.4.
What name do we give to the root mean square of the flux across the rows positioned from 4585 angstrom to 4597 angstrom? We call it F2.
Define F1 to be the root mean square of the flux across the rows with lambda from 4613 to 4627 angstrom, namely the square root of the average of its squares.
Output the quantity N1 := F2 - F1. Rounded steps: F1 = 22.7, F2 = 22.1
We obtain -0.5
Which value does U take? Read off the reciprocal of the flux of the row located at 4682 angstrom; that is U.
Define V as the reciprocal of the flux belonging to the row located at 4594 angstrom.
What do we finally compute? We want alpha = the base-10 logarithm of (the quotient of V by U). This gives -0.010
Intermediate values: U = 0.0461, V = 0.0451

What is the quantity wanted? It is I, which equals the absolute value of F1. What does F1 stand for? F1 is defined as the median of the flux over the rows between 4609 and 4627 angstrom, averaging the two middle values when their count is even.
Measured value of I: 22.57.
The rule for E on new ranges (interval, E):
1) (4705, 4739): 4718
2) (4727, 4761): 4742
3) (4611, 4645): 4628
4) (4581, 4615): 4608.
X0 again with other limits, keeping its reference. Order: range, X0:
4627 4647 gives 4646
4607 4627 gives 4612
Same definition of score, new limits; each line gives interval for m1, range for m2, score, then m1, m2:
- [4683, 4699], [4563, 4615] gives 245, 22.3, 22.0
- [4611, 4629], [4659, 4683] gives 243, 22.6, 21.4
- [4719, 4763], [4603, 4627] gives 259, 22.9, 22.5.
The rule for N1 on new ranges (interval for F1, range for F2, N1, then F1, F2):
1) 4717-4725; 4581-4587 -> -1.6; 23.4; 21.8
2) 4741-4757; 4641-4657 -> -1.4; 23.2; 21.8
